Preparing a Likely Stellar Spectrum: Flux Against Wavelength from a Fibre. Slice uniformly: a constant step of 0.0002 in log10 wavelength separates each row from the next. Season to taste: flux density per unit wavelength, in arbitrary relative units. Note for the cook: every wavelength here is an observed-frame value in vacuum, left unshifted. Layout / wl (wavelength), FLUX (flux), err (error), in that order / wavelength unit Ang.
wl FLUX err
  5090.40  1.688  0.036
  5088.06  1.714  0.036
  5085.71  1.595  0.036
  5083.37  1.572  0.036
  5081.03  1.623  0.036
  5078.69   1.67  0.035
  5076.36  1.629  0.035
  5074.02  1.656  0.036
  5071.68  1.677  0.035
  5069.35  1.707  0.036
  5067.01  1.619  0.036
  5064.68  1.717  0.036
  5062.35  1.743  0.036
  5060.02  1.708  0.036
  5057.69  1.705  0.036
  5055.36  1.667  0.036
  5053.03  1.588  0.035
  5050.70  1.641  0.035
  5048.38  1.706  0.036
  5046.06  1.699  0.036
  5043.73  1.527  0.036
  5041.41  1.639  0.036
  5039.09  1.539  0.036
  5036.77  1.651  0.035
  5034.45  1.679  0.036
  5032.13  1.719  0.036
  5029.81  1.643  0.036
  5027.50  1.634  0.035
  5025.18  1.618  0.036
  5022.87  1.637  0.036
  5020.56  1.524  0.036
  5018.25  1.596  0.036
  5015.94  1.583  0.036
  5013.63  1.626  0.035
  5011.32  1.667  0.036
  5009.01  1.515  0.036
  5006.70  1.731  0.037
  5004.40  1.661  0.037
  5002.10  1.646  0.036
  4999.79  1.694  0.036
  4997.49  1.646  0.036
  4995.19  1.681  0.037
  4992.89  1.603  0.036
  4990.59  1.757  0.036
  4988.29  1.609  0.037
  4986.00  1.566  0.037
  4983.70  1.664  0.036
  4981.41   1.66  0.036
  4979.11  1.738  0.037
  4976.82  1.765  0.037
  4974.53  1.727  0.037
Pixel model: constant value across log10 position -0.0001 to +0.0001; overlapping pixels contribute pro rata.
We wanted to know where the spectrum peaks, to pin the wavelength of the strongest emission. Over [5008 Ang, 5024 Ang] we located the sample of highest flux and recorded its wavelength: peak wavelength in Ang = 5011.32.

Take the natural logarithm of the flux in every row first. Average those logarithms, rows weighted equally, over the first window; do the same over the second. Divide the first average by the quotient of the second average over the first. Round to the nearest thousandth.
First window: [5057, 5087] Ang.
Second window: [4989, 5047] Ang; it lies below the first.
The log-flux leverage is 0.525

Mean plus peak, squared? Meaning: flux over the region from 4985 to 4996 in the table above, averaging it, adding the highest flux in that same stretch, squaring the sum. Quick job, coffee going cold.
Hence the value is 11.6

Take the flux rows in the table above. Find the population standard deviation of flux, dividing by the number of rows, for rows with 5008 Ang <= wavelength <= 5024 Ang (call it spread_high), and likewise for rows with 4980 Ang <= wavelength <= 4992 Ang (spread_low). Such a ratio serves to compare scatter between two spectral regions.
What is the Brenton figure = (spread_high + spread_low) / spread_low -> 1.82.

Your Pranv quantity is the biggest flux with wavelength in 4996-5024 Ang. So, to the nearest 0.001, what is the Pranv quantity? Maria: 1.731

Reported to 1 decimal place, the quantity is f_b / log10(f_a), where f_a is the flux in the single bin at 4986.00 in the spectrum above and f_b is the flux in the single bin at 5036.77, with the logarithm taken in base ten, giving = 8.5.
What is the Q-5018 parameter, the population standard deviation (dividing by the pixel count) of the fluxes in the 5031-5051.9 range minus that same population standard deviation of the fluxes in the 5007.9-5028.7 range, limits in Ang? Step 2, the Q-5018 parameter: 0.017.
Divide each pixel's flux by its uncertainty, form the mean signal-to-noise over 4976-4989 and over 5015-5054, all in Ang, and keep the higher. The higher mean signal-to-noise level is 45.5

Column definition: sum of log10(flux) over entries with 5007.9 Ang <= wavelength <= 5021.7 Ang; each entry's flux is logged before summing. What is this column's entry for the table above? 1.2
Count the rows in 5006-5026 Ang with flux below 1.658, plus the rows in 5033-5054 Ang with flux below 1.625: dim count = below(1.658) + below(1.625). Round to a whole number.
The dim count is 10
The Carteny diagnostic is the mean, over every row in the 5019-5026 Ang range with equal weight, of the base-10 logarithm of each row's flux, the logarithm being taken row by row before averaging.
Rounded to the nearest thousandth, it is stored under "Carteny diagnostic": 0.202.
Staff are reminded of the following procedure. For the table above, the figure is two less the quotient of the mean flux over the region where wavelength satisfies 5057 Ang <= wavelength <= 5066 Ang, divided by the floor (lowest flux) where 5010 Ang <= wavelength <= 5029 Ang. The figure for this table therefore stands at 0.873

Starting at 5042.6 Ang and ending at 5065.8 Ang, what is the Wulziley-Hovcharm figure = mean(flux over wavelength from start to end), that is 1.67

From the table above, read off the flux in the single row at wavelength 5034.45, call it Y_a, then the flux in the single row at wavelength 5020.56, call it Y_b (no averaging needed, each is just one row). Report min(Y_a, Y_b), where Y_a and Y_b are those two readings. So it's 1.52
